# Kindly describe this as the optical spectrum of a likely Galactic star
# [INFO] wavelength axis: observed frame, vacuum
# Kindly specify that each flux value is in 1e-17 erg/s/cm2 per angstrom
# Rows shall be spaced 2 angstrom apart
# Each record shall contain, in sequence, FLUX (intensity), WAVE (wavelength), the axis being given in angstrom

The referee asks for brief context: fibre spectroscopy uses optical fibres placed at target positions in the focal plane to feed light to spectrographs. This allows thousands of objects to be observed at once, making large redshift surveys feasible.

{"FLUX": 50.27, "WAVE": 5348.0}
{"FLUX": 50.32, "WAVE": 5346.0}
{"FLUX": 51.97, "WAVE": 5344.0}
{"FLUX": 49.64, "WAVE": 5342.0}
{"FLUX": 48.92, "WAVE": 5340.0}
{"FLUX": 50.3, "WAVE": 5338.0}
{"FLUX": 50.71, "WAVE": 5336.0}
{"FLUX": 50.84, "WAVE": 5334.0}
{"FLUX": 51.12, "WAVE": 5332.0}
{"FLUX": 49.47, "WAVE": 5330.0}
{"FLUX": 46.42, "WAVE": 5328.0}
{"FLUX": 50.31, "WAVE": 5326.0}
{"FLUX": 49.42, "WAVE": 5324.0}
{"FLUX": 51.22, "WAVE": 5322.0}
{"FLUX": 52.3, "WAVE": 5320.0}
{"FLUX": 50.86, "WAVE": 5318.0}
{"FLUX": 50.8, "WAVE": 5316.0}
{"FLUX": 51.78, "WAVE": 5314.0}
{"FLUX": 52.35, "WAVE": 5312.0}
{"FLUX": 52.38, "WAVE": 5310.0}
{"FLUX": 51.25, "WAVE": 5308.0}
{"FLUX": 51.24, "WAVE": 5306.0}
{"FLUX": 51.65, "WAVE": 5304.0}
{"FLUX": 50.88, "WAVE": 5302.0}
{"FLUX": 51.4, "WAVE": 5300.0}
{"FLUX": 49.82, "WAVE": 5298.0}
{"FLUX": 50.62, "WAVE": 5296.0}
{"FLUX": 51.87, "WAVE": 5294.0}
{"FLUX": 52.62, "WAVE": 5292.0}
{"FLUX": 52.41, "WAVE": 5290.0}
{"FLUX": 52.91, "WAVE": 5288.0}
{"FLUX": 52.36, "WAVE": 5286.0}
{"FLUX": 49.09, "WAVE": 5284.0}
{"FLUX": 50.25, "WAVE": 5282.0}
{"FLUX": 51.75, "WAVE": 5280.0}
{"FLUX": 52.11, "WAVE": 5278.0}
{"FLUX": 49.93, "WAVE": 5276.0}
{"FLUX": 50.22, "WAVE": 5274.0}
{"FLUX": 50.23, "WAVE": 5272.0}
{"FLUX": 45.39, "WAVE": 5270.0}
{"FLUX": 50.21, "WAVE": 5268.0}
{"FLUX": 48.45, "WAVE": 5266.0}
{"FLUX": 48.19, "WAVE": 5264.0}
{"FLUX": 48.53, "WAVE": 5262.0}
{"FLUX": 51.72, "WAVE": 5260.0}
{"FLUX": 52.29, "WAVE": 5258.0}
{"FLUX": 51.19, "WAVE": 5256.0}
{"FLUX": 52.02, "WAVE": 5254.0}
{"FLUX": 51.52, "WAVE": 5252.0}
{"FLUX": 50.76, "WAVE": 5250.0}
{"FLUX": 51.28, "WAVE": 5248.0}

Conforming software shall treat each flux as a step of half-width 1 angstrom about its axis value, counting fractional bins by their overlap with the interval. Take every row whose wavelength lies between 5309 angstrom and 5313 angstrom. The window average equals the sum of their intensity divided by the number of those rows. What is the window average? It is 52.4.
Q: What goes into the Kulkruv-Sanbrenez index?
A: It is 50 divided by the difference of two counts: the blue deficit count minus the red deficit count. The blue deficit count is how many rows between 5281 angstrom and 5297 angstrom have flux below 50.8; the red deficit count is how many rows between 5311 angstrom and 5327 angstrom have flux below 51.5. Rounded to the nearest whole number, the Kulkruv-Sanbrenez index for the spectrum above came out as -25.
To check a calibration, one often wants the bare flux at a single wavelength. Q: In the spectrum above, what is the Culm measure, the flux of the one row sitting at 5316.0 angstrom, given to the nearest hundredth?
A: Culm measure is 50.80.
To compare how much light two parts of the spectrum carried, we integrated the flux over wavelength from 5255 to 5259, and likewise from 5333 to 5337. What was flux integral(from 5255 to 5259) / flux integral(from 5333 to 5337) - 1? 0.02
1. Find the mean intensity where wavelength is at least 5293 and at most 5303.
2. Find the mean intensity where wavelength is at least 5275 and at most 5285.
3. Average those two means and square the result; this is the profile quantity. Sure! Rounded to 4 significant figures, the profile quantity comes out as 2578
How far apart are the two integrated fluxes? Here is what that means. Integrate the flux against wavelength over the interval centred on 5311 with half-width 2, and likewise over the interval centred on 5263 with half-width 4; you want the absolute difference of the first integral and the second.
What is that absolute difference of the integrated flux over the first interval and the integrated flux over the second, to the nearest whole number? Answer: 184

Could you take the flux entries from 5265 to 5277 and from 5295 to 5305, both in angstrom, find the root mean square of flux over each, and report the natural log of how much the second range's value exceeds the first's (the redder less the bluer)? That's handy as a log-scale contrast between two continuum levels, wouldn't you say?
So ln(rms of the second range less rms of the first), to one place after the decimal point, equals 0.6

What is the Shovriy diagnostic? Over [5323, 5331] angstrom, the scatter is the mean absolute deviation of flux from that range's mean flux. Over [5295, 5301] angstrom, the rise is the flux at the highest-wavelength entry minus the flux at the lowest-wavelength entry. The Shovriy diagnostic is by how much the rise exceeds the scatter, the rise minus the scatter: -0.5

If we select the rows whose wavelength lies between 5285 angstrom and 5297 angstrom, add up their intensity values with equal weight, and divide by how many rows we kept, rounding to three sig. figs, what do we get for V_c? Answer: 52.1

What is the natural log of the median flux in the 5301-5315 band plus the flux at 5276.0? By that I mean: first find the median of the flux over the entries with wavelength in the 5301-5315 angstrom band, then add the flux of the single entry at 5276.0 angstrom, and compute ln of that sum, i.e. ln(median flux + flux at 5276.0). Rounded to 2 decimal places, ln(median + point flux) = 4.62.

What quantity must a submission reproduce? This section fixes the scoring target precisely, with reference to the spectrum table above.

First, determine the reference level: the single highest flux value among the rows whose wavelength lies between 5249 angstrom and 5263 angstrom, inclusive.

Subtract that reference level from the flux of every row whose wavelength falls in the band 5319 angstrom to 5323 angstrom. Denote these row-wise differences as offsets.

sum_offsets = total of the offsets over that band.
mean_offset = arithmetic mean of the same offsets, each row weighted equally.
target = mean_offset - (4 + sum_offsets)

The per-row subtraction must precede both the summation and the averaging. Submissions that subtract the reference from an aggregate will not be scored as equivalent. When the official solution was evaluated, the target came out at -3.5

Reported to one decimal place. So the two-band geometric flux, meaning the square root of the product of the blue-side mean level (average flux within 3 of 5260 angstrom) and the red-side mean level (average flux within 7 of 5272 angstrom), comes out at 50.2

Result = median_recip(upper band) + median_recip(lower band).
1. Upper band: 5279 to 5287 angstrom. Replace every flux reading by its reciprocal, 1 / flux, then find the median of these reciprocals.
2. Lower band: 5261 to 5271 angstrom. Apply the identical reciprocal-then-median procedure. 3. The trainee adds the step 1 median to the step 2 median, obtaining 0.0403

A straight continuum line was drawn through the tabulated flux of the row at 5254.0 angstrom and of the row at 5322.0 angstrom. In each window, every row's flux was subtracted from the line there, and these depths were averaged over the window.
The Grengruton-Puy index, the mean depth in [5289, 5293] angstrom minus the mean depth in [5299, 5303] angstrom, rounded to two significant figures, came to -1.3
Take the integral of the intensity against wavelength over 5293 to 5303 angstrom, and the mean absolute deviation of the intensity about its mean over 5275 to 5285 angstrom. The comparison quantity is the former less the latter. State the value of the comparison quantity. 508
